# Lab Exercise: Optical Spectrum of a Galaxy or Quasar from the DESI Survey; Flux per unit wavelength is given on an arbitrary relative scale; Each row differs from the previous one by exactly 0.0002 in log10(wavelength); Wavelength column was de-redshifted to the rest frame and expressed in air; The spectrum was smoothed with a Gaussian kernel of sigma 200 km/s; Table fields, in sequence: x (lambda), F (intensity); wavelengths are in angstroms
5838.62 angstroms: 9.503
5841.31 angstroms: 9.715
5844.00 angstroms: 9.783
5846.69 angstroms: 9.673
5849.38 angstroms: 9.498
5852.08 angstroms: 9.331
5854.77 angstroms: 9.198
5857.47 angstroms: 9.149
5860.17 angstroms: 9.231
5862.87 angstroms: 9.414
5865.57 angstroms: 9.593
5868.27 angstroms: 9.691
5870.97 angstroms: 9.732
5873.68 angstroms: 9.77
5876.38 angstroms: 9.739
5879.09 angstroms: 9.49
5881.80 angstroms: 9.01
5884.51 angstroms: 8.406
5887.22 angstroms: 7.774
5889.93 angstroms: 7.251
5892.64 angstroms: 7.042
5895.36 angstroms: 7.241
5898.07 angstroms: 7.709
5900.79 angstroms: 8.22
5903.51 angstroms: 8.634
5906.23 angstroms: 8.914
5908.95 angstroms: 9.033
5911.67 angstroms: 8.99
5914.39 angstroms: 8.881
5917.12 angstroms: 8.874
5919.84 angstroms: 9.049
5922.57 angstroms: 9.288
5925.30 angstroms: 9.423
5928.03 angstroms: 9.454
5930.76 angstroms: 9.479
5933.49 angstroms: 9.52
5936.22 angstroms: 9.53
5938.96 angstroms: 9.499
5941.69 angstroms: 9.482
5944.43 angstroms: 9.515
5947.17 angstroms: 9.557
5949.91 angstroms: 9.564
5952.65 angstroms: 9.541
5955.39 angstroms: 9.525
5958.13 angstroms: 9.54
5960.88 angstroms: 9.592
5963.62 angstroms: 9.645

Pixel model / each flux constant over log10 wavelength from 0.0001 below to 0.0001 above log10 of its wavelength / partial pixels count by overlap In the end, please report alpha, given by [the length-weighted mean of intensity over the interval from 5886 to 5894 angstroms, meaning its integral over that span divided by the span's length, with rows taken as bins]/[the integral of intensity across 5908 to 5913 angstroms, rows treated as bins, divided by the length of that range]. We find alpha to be 0.82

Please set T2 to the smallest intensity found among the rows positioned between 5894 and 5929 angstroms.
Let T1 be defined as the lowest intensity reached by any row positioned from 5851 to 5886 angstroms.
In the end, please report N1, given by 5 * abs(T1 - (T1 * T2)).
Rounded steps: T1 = 8.406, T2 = 7.241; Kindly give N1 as 262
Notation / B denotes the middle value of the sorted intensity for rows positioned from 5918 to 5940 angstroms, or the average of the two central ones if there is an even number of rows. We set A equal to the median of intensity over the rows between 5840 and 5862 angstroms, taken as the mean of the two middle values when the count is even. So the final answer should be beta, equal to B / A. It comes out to 1.01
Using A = 9.41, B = 9.5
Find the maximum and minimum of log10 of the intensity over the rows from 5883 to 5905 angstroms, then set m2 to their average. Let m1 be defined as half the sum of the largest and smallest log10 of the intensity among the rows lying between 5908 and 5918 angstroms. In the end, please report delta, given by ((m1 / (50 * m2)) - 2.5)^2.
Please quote 6.144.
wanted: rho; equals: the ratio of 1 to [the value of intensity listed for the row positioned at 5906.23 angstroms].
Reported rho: 0.112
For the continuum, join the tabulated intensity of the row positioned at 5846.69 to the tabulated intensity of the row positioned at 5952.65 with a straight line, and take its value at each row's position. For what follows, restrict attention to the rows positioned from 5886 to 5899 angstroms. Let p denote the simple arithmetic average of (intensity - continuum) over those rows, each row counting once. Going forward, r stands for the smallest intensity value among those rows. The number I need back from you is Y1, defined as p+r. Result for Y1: 4.8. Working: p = -2.2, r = 7.042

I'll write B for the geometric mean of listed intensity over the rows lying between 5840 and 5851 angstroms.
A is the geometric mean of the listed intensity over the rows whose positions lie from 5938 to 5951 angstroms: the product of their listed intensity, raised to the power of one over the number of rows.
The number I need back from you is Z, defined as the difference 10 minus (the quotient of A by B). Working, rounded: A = 9.5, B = 9.67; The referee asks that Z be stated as 9.01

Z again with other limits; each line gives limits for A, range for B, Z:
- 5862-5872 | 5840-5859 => 8.99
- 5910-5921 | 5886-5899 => 8.79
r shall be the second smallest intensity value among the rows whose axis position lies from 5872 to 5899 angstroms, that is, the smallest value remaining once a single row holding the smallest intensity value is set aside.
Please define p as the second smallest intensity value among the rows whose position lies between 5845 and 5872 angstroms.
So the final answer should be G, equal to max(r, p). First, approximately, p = 9.198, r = 7.241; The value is 9.20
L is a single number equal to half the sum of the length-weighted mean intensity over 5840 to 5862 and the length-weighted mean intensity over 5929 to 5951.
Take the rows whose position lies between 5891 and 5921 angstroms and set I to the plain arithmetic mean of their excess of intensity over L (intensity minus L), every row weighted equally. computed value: -1.1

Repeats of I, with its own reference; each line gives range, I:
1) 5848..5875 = 0.0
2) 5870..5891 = -0.6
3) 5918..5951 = 0.0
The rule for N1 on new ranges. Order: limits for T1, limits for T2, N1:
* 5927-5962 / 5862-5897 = 286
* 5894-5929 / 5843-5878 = 295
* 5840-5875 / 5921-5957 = 379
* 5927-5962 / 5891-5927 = 286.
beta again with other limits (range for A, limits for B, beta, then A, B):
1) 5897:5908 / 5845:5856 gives 1.12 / 8.43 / 9.4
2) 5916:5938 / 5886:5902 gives 0.79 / 9.44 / 7.5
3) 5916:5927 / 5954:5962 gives 1.04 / 9.17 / 9.5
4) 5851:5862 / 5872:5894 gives 0.95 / 9.21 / 8.7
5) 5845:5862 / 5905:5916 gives 0.96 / 9.28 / 9.0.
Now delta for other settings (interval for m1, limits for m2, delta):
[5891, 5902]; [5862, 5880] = 6.161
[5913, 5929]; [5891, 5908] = 6.143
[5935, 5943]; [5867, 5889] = 6.146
